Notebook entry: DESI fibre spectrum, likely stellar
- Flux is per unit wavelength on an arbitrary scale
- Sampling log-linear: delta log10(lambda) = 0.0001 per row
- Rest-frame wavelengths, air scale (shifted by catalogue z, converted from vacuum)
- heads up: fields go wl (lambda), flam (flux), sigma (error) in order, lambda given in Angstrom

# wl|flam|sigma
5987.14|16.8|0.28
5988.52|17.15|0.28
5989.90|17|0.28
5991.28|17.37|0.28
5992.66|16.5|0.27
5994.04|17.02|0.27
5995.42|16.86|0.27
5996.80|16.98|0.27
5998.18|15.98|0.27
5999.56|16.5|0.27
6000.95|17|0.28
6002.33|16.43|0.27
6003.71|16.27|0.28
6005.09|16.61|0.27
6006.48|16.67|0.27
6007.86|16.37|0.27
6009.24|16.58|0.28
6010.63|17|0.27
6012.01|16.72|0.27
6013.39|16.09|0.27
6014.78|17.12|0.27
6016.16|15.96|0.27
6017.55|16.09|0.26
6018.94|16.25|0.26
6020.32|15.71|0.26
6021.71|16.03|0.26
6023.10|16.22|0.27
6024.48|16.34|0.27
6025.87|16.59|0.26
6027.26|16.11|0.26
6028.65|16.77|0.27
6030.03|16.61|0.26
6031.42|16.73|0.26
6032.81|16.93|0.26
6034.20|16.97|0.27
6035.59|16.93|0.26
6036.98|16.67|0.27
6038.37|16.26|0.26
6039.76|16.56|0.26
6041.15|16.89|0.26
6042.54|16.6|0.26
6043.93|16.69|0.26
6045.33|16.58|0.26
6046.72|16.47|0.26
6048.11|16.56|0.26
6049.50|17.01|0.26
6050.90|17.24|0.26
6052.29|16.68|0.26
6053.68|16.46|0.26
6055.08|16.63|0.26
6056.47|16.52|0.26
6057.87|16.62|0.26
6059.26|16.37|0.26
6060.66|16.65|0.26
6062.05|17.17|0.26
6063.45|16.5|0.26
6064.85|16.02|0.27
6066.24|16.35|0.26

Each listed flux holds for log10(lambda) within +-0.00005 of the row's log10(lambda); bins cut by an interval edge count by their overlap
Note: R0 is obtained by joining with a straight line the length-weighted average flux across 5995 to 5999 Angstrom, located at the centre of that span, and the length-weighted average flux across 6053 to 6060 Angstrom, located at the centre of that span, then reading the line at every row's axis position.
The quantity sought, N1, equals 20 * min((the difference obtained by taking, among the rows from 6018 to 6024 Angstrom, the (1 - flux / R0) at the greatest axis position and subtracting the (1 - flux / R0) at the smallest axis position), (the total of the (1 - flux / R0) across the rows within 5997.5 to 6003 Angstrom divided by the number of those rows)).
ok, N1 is 0.03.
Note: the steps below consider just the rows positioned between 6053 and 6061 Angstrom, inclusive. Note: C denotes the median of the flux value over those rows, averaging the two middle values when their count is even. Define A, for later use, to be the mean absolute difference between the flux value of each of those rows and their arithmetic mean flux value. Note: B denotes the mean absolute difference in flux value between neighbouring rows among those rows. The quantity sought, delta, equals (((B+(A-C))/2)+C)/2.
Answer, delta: 4.211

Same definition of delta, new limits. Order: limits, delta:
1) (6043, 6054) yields 4.272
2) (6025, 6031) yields 4.310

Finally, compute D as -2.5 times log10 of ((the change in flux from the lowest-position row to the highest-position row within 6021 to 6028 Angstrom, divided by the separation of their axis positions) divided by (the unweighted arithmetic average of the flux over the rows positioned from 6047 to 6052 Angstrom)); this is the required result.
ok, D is 7.7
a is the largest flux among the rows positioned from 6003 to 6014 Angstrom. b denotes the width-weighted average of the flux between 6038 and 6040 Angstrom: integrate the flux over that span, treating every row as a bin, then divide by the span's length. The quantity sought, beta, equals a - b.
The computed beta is 0.6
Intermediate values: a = 17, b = 16.40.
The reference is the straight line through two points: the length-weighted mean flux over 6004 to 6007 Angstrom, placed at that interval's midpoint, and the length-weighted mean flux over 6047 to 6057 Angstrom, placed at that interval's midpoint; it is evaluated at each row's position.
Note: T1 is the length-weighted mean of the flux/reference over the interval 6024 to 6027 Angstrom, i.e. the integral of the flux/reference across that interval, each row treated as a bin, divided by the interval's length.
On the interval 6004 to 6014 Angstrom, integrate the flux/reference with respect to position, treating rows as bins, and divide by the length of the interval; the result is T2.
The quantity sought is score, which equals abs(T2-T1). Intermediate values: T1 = 0.99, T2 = 1.00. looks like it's 0.014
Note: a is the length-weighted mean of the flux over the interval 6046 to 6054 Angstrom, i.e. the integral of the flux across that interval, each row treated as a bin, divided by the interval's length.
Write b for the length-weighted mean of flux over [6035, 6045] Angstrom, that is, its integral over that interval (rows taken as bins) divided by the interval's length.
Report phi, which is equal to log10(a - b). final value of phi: -0.9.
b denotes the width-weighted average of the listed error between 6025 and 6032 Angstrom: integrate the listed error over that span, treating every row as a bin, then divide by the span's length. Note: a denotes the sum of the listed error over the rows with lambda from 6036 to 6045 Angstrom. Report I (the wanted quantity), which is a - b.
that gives 1.308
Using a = 1.57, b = 0.2622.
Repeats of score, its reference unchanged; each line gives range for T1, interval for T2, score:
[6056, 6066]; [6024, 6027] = 0.001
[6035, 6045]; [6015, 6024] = 0.028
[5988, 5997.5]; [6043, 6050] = 0.031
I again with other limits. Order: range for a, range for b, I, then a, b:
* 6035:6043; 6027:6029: 1.305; 1.57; 0.2650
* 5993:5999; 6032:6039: 0.816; 1.08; 0.2639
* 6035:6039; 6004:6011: 0.518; 0.79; 0.2724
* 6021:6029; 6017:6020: 1.330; 1.59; 0.2602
